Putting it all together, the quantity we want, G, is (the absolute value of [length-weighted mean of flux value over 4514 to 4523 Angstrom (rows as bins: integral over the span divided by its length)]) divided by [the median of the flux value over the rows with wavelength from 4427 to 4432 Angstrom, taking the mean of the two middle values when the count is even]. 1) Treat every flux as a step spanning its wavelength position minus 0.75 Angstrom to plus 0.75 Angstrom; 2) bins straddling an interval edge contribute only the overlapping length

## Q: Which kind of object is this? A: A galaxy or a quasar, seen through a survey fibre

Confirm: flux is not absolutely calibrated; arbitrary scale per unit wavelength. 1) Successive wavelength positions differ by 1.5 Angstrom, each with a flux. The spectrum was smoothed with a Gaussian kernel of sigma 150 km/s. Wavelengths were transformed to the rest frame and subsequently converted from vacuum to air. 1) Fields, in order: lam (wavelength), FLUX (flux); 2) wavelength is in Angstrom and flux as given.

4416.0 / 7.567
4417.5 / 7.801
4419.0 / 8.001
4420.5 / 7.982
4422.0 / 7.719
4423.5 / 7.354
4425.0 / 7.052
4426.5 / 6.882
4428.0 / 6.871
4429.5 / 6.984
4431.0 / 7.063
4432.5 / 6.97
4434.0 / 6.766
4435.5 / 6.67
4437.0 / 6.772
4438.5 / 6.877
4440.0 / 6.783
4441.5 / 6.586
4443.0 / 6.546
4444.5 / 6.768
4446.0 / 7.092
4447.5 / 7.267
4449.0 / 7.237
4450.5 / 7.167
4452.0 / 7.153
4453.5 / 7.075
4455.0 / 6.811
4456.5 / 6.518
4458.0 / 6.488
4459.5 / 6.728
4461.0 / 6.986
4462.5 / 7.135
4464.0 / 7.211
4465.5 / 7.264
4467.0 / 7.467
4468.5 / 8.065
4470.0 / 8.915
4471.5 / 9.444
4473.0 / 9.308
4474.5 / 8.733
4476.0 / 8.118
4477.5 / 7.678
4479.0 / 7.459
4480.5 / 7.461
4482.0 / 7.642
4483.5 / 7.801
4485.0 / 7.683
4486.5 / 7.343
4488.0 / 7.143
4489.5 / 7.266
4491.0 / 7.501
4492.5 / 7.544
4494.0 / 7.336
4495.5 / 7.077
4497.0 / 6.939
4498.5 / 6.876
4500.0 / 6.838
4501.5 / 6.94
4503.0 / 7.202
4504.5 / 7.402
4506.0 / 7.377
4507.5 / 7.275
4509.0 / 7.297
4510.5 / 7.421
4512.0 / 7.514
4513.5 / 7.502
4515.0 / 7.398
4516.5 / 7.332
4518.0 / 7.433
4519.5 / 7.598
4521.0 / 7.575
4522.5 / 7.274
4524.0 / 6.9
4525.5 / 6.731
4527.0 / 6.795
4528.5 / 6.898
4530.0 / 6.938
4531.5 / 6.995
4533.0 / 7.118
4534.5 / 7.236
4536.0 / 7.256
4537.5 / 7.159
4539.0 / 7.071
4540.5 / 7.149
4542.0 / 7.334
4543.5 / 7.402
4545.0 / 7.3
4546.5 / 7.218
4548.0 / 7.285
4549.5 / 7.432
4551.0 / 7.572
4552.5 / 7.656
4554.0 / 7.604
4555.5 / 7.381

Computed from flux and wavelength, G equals 1.07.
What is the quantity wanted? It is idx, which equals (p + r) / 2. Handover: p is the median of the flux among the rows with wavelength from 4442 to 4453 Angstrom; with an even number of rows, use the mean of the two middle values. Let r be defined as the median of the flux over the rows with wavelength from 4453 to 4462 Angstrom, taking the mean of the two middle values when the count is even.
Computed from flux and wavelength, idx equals 6.96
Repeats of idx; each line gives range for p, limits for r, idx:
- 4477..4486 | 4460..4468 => 7.44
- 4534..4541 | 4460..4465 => 7.15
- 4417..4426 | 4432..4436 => 7.26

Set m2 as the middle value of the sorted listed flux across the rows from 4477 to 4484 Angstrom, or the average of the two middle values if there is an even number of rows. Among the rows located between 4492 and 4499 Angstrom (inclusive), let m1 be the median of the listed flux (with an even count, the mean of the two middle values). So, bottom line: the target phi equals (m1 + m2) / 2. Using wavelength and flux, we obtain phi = 7.4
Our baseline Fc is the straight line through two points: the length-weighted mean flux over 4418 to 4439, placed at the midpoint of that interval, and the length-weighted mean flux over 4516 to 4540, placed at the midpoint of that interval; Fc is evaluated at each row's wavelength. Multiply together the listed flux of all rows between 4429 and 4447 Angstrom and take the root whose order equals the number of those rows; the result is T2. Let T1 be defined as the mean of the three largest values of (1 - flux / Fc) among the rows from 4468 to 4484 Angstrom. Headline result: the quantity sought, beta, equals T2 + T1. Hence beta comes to 6.8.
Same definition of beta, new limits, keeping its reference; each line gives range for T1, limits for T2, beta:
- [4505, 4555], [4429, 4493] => 7.4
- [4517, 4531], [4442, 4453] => 7.1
